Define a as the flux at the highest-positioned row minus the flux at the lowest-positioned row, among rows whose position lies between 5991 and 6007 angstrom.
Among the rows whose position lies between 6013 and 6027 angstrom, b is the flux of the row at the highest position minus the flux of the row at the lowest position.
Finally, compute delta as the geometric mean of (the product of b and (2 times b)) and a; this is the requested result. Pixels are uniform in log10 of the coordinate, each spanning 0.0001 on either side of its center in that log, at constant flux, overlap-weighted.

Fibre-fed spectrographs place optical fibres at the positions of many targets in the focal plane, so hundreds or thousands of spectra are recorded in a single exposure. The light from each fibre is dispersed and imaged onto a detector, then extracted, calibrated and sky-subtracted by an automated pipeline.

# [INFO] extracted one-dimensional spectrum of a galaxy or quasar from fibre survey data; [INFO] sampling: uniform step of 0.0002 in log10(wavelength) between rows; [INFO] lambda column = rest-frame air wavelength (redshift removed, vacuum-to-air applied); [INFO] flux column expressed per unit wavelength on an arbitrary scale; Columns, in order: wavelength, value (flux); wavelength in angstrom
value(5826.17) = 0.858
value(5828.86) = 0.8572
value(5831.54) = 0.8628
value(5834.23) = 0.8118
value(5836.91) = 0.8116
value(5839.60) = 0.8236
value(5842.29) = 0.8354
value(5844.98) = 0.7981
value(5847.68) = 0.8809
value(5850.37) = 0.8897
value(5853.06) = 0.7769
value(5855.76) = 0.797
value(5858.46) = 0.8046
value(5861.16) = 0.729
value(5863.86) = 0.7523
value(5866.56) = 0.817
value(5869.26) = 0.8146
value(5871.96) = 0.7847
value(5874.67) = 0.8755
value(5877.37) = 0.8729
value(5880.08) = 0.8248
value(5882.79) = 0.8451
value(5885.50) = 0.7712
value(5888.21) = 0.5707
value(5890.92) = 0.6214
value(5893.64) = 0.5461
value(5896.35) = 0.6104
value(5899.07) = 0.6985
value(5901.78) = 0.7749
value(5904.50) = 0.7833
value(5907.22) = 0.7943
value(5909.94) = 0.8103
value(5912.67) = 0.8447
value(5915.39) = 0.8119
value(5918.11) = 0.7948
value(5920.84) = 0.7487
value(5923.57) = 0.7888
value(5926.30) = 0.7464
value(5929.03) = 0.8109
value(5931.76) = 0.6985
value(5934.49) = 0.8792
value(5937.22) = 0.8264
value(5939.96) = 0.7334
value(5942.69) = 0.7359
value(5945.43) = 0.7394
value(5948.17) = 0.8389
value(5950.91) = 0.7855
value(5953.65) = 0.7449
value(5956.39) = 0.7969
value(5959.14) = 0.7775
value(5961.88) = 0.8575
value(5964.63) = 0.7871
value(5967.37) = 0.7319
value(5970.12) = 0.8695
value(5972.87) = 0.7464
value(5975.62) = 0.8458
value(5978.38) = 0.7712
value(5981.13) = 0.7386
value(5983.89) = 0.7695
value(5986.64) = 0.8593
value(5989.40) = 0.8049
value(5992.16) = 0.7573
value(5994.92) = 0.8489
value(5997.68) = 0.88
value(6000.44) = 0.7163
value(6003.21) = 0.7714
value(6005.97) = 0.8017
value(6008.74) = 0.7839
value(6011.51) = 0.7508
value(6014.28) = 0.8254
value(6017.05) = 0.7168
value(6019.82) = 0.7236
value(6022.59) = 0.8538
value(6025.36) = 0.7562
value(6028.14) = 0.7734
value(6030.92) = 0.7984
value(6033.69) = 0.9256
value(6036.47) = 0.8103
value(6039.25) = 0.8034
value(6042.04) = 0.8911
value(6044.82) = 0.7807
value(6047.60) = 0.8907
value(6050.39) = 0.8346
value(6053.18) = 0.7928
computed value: 0.021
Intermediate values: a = 0.04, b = -0.07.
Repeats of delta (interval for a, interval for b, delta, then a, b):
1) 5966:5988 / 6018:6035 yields 0.102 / 0.13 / 0.20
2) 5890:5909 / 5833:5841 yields 0.007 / 0.17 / 0.01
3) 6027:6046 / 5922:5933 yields 0.011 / 0.01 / -0.09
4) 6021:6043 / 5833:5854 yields 0.010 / 0.04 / -0.03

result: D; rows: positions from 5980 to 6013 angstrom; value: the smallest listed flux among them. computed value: 0.7163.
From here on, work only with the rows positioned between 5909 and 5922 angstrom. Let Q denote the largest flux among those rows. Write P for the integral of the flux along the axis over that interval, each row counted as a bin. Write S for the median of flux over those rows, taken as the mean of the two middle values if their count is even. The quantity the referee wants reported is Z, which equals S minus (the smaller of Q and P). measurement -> -0.03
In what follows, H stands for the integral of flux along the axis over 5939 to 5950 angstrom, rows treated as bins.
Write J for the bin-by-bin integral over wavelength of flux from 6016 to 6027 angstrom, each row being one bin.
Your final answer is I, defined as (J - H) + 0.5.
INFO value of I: 0.5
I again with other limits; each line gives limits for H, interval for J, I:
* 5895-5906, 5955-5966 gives 1.5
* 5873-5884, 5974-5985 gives -0.3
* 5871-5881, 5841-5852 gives 1.4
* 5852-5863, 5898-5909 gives 0.4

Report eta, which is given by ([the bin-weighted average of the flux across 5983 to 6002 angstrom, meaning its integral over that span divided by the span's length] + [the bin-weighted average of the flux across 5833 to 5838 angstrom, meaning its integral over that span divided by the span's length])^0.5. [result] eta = 1.27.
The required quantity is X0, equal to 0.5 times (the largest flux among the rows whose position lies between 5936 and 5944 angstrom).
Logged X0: 0.413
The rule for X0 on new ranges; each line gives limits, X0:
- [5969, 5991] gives 0.435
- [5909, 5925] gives 0.422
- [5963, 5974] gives 0.435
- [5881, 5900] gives 0.423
